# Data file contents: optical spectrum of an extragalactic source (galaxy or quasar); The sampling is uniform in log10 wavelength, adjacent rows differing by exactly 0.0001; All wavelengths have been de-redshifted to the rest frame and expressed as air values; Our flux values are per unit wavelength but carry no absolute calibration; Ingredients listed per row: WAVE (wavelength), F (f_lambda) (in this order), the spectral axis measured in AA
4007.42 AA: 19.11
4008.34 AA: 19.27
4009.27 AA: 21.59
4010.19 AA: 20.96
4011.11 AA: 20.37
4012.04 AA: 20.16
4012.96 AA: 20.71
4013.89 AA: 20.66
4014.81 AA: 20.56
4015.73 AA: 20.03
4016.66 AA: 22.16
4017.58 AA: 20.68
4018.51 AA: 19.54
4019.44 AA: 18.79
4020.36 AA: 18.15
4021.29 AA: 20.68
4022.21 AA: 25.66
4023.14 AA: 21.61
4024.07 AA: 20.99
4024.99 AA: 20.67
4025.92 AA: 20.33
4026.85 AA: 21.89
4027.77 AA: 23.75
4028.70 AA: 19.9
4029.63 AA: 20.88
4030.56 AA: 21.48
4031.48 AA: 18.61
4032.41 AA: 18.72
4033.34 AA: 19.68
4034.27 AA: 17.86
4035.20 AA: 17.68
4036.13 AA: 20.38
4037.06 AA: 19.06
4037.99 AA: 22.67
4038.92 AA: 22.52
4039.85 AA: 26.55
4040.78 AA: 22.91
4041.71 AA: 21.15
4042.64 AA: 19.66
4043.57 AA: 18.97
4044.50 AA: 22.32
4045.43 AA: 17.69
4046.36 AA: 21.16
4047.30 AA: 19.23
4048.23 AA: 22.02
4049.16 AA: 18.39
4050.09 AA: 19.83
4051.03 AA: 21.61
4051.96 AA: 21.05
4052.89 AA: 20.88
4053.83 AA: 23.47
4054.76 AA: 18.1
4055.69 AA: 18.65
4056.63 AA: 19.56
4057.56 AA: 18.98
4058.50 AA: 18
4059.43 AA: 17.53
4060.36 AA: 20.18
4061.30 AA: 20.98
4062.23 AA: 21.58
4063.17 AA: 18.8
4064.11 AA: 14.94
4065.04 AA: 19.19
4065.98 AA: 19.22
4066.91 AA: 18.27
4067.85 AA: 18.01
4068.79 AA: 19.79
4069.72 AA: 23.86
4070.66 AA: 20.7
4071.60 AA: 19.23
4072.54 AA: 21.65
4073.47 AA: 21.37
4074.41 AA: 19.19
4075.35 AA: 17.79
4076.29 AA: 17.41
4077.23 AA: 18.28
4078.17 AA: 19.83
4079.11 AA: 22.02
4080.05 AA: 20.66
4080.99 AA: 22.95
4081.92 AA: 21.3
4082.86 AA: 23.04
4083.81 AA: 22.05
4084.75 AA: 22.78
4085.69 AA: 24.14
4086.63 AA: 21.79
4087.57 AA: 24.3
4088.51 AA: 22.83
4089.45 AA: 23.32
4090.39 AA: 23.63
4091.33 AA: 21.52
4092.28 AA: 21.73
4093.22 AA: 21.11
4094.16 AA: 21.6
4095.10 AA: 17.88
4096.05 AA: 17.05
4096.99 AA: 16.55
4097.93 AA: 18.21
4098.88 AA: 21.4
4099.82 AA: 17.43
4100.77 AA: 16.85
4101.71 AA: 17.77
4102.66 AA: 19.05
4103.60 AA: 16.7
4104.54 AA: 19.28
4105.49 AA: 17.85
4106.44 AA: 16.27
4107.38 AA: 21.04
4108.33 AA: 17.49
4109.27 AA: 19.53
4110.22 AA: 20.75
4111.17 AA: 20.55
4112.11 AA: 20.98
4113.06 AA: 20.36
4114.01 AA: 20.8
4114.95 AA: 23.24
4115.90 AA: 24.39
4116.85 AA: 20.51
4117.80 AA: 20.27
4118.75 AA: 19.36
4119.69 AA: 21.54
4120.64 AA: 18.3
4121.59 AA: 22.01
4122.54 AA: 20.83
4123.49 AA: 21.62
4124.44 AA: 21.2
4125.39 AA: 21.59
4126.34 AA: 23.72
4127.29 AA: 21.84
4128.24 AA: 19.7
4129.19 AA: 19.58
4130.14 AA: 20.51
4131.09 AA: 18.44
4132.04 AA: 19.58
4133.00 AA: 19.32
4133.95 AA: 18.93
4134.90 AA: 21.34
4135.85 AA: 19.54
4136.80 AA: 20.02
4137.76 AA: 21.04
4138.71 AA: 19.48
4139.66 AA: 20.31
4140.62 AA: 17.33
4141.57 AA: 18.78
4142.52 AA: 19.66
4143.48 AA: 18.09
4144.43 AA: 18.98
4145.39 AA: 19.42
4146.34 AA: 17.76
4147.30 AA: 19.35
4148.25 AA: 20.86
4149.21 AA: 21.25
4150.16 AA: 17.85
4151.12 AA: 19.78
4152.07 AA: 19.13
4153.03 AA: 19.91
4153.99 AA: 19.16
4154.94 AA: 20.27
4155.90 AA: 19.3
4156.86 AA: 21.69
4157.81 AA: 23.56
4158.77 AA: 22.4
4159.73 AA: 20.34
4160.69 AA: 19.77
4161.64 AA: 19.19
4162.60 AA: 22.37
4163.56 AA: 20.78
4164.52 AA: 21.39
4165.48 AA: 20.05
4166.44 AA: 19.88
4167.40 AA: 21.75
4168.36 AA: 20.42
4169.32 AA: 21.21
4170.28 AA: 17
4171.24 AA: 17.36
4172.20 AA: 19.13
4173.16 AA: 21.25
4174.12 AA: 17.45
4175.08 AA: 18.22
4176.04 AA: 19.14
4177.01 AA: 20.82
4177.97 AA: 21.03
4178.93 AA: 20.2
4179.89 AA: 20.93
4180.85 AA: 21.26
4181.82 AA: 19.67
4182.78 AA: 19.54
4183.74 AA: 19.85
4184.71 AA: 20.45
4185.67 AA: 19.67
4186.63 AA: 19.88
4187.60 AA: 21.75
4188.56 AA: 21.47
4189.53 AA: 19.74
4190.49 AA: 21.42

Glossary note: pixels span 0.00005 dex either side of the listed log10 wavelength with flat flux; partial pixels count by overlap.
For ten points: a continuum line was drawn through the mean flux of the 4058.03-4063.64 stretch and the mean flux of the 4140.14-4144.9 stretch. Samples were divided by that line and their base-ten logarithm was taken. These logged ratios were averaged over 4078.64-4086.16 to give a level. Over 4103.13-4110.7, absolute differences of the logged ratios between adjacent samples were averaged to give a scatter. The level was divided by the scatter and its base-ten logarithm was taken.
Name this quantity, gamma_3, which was 0.0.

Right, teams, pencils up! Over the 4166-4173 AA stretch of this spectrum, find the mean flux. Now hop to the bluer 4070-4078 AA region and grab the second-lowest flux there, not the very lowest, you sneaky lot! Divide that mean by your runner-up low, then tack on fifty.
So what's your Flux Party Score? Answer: 51.1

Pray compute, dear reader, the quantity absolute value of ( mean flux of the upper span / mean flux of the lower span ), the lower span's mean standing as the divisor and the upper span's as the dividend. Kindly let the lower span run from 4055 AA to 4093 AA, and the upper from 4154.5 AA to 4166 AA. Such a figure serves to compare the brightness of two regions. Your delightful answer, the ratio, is 1.02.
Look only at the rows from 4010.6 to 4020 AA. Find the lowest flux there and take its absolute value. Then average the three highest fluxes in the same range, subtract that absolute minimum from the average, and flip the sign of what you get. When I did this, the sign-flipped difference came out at -2.39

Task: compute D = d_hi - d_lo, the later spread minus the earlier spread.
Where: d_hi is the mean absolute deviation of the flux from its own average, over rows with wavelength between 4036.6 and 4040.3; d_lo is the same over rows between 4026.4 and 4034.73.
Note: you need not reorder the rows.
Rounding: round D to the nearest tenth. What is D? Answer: 0.4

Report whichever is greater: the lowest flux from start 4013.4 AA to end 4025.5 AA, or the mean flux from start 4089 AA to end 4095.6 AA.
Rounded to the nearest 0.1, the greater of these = 21.5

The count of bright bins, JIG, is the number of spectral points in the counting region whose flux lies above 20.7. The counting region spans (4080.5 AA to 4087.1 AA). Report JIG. 7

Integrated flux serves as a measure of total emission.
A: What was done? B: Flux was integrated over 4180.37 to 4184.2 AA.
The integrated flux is 77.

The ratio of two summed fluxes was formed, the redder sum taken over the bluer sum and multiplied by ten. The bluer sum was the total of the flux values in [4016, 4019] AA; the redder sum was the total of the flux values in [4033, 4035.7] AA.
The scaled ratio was 8.9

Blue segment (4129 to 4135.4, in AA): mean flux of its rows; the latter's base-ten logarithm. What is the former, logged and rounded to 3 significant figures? 1.29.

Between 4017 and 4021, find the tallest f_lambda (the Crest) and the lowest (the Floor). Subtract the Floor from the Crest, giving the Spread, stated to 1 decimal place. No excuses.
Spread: 2.5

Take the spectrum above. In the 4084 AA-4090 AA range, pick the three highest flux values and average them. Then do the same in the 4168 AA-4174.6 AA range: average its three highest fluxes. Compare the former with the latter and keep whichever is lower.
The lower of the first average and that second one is 21.0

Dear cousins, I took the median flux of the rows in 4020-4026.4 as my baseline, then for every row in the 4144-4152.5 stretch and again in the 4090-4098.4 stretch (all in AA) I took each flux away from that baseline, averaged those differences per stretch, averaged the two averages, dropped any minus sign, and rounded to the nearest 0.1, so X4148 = 1.0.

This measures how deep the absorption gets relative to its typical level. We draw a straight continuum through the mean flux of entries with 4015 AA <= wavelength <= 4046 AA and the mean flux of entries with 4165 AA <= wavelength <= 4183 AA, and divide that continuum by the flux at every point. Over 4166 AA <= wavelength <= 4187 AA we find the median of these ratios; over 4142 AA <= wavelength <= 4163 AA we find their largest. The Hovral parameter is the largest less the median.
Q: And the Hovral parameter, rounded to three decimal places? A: 0.132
